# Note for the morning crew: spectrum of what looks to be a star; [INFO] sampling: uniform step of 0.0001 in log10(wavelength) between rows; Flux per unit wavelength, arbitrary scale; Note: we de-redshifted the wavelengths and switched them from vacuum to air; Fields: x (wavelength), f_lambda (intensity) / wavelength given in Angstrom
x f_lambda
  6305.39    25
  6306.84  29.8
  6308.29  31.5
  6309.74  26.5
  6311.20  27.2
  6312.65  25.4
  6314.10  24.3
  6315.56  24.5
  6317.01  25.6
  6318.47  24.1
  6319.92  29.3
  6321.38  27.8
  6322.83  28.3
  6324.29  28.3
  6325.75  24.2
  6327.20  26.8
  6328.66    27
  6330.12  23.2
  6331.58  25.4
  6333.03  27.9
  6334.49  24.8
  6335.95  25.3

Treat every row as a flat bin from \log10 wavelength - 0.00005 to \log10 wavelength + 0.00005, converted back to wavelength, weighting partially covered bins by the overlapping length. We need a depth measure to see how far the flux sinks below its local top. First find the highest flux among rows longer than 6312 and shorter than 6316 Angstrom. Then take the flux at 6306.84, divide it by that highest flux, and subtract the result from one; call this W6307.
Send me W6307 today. -0.17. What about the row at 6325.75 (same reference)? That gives 0.05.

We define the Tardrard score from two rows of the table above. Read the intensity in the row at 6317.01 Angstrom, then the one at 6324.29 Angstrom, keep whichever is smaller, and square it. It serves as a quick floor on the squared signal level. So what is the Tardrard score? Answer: 655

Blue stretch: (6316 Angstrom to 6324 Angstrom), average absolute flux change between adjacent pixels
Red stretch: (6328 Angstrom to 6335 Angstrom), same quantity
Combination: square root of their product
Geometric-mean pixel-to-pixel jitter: 2.51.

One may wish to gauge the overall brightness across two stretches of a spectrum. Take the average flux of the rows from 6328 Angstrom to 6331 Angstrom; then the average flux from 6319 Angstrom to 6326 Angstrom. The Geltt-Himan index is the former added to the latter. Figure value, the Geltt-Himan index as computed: 52.7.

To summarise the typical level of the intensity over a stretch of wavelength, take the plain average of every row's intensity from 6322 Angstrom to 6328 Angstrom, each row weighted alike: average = 26.9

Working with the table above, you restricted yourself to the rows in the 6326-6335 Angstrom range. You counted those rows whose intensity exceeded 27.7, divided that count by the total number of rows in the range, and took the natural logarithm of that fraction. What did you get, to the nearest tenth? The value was -1.8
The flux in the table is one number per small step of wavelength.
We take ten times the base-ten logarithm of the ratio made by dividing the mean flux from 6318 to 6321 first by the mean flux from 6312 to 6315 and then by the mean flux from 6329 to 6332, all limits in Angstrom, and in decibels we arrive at -13.5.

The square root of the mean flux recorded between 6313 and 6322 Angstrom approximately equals 5.09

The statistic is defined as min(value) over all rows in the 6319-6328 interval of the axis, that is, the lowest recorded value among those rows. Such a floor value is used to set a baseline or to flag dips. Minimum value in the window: 24.2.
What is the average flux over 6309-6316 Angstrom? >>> 25.6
